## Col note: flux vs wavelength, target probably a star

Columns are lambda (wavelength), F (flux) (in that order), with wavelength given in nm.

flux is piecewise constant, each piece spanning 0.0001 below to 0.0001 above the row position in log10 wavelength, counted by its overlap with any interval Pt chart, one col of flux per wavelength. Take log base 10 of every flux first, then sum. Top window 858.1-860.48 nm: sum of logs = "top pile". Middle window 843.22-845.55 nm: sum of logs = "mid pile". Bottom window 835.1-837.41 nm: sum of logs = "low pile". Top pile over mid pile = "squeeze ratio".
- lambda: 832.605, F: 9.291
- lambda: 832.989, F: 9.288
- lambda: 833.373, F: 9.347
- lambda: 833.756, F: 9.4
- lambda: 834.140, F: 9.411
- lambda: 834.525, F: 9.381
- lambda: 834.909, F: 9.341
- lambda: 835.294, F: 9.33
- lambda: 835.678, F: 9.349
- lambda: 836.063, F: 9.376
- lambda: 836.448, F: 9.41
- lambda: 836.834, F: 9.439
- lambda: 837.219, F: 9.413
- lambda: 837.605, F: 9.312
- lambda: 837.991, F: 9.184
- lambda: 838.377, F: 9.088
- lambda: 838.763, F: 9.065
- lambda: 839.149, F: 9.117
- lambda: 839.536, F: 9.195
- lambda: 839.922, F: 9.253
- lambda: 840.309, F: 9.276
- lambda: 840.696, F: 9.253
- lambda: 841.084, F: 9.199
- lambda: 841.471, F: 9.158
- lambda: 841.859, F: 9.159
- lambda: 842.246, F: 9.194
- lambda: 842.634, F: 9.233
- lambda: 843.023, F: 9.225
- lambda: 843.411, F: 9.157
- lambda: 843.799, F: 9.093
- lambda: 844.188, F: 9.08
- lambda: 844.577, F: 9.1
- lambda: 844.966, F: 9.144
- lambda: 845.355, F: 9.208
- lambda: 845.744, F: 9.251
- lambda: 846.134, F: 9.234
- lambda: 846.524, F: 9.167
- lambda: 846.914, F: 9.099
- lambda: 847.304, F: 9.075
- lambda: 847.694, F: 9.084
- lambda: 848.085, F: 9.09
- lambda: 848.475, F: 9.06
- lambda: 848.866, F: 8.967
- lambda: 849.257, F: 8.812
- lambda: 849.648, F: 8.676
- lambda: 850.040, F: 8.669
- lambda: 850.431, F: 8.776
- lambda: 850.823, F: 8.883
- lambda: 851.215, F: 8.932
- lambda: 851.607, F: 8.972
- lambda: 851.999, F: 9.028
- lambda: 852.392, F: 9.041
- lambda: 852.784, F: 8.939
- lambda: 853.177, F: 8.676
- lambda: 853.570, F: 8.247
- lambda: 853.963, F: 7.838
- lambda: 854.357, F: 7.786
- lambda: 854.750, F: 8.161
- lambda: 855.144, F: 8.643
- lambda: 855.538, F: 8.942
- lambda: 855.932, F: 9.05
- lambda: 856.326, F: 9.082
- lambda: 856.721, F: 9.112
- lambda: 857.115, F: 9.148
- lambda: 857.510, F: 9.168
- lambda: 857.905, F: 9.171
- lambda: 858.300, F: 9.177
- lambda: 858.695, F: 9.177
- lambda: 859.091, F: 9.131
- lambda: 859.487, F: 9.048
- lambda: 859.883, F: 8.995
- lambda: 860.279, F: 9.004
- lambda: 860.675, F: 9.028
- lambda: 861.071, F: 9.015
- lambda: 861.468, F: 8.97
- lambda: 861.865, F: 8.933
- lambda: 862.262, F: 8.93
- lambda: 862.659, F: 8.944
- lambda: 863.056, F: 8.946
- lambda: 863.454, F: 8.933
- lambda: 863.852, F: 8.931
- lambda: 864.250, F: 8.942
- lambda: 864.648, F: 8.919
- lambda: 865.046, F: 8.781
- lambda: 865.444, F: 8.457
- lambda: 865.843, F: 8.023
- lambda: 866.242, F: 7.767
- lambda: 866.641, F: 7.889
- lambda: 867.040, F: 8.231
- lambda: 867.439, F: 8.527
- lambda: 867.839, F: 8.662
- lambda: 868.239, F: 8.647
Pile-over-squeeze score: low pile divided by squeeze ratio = 5.85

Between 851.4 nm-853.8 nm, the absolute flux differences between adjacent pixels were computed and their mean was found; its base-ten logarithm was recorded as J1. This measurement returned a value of -0.8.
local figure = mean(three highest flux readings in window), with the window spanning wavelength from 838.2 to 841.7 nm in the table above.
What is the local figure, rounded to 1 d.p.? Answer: 9.3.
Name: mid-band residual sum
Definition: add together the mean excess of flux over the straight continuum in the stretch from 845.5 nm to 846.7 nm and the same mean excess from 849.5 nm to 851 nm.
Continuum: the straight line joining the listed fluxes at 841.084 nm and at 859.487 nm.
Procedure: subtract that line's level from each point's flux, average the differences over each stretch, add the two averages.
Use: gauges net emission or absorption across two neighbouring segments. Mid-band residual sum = -0.31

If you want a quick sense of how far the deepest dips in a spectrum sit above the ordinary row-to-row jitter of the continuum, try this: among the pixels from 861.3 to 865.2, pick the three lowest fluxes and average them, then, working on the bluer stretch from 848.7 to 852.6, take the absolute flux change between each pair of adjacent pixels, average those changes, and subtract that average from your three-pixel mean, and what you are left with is 8.80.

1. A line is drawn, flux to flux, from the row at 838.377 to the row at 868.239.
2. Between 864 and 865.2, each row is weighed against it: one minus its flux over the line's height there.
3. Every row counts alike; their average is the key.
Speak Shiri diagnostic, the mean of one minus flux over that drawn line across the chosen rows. -0.021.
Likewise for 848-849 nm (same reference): -0.011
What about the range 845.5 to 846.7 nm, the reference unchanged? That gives -0.027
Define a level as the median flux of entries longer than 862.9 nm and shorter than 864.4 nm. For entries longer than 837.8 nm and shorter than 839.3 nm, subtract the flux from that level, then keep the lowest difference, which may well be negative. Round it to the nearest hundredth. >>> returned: -0.25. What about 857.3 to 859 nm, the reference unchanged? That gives -0.24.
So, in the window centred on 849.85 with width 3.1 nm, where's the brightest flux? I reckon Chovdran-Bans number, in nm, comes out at 848.475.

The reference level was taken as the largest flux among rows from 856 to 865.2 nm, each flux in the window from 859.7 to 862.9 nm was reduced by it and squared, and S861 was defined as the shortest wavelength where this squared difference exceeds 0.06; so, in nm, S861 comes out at 862.262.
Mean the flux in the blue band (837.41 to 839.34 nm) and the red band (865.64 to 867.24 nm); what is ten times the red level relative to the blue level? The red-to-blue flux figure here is 8.7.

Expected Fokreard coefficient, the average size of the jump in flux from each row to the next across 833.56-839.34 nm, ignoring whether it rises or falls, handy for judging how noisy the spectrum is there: 0.045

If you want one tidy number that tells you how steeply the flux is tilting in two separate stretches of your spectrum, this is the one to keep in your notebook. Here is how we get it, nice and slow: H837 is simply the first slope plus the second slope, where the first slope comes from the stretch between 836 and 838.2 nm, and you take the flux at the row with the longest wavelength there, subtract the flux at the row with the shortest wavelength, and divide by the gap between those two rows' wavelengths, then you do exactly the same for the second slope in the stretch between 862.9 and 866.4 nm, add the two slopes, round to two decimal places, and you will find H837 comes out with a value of -0.47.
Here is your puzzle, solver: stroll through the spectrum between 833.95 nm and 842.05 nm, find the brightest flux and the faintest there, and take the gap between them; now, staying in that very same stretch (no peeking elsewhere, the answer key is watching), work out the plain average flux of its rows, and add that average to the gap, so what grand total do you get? 9.6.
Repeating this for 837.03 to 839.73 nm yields 9.5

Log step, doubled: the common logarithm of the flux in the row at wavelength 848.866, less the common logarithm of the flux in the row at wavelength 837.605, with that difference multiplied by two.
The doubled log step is -0.033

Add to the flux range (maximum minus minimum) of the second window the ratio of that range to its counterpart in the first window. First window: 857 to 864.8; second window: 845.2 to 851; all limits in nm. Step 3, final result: 2.8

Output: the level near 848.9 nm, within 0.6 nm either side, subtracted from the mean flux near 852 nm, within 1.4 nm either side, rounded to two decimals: -0.02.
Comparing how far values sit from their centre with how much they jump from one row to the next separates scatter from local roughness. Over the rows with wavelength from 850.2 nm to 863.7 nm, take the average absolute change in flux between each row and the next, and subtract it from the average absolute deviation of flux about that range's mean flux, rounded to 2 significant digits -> 0.14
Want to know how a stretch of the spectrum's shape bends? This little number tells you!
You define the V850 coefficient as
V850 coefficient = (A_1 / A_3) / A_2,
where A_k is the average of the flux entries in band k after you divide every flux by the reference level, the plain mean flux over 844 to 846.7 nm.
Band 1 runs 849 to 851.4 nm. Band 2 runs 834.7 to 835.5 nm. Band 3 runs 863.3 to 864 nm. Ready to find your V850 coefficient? 0.97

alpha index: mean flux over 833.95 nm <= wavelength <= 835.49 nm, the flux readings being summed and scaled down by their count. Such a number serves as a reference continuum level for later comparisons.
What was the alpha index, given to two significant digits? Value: 9.4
